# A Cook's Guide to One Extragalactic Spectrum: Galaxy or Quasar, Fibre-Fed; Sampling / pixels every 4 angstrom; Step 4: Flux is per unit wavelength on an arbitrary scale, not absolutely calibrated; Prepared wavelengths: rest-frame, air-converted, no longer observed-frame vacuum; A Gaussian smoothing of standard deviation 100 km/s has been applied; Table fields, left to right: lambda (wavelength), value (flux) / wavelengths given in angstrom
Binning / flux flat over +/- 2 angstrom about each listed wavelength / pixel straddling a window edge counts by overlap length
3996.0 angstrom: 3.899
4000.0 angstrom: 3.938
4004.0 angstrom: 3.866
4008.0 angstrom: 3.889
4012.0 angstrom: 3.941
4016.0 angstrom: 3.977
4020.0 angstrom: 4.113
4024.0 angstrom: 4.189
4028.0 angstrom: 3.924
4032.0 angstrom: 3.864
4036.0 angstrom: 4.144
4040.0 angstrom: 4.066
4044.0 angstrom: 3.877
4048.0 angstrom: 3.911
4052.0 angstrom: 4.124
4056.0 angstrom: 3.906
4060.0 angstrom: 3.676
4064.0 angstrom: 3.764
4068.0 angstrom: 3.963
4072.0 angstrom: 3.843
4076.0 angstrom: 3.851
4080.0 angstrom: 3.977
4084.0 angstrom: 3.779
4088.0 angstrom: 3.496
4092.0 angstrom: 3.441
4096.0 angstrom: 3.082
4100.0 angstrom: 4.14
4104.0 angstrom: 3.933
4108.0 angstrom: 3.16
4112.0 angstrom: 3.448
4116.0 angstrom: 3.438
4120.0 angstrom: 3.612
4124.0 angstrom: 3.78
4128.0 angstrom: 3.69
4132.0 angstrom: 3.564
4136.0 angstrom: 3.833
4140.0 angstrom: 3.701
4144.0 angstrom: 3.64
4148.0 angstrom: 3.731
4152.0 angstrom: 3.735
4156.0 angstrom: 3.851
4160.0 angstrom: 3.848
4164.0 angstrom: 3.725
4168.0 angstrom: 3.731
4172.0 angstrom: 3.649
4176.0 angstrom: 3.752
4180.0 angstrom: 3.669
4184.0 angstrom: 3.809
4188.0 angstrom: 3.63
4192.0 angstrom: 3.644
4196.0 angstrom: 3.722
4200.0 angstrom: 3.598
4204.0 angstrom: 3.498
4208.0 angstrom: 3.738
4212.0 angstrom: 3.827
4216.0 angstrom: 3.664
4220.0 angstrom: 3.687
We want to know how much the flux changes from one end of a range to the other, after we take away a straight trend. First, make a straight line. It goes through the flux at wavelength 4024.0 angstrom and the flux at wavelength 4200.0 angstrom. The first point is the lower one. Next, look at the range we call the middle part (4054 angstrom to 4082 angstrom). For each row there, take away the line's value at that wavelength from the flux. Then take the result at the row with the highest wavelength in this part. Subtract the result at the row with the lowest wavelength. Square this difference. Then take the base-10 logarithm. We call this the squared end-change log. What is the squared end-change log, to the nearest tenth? -1.6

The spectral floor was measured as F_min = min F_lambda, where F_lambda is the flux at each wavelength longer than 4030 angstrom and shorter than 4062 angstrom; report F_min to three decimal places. 3.676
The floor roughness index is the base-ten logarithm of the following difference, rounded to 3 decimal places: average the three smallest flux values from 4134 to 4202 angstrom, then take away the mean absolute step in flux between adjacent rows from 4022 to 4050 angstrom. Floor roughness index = 0.541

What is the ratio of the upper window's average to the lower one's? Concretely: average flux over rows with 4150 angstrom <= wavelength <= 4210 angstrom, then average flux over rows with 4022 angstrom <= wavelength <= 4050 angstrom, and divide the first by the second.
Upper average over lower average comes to 0.927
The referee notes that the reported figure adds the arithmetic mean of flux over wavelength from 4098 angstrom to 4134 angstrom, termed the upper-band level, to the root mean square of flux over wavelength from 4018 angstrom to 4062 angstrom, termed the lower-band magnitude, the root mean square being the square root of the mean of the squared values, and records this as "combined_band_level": 7.62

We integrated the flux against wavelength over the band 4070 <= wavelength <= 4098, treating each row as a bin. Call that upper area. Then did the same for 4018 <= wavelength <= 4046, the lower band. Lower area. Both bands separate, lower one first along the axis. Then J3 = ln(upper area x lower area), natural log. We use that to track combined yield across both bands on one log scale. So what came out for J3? 9.35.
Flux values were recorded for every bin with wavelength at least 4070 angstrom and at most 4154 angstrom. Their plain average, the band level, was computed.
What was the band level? 3.66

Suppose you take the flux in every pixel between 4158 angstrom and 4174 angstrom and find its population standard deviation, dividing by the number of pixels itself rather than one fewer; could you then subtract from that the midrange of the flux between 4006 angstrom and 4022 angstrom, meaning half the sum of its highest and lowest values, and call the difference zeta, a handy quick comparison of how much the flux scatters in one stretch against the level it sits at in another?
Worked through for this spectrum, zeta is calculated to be -3.93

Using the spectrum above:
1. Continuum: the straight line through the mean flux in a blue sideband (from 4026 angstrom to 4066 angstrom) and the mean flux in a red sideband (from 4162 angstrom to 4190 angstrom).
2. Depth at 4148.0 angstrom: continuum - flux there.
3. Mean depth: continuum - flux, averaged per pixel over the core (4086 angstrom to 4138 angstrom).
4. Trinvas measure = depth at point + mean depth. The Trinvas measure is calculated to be 0.25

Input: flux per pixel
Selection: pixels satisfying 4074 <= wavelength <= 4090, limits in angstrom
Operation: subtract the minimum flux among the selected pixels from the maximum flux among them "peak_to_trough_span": 0.48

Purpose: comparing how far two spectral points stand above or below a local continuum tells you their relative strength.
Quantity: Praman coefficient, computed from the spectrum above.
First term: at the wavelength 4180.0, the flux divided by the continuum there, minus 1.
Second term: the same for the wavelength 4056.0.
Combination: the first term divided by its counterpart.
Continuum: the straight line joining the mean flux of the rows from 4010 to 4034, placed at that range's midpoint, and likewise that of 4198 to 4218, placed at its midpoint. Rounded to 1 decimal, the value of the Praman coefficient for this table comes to 1.5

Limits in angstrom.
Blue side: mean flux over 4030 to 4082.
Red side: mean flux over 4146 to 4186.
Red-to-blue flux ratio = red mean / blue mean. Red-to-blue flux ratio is 0.957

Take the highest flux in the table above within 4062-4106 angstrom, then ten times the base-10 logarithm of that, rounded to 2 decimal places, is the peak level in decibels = 6.17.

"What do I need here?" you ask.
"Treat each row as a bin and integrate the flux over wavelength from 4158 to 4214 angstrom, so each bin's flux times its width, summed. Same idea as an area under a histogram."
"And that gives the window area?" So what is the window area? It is 207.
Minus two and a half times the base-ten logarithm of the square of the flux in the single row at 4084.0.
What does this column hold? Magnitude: -2.89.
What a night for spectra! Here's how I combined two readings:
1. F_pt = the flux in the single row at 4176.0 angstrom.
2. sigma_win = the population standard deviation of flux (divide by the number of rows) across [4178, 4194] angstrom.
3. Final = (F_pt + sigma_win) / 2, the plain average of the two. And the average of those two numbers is 1.91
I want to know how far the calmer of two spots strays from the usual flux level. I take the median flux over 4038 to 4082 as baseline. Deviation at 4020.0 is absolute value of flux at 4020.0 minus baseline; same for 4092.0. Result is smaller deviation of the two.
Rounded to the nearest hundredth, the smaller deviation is 0.21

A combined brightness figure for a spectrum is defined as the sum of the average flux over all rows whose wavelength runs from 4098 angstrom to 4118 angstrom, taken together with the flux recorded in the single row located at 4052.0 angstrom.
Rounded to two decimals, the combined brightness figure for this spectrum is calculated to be 7.75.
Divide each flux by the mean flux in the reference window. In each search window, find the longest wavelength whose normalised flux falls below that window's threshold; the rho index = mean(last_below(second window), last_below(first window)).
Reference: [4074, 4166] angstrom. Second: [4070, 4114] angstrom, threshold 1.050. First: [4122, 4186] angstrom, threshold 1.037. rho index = 4146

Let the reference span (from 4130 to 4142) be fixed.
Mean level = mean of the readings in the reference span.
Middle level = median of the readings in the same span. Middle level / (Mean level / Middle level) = 3.70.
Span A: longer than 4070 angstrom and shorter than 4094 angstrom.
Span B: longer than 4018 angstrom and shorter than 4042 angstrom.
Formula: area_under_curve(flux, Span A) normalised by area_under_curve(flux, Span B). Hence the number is 0.92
